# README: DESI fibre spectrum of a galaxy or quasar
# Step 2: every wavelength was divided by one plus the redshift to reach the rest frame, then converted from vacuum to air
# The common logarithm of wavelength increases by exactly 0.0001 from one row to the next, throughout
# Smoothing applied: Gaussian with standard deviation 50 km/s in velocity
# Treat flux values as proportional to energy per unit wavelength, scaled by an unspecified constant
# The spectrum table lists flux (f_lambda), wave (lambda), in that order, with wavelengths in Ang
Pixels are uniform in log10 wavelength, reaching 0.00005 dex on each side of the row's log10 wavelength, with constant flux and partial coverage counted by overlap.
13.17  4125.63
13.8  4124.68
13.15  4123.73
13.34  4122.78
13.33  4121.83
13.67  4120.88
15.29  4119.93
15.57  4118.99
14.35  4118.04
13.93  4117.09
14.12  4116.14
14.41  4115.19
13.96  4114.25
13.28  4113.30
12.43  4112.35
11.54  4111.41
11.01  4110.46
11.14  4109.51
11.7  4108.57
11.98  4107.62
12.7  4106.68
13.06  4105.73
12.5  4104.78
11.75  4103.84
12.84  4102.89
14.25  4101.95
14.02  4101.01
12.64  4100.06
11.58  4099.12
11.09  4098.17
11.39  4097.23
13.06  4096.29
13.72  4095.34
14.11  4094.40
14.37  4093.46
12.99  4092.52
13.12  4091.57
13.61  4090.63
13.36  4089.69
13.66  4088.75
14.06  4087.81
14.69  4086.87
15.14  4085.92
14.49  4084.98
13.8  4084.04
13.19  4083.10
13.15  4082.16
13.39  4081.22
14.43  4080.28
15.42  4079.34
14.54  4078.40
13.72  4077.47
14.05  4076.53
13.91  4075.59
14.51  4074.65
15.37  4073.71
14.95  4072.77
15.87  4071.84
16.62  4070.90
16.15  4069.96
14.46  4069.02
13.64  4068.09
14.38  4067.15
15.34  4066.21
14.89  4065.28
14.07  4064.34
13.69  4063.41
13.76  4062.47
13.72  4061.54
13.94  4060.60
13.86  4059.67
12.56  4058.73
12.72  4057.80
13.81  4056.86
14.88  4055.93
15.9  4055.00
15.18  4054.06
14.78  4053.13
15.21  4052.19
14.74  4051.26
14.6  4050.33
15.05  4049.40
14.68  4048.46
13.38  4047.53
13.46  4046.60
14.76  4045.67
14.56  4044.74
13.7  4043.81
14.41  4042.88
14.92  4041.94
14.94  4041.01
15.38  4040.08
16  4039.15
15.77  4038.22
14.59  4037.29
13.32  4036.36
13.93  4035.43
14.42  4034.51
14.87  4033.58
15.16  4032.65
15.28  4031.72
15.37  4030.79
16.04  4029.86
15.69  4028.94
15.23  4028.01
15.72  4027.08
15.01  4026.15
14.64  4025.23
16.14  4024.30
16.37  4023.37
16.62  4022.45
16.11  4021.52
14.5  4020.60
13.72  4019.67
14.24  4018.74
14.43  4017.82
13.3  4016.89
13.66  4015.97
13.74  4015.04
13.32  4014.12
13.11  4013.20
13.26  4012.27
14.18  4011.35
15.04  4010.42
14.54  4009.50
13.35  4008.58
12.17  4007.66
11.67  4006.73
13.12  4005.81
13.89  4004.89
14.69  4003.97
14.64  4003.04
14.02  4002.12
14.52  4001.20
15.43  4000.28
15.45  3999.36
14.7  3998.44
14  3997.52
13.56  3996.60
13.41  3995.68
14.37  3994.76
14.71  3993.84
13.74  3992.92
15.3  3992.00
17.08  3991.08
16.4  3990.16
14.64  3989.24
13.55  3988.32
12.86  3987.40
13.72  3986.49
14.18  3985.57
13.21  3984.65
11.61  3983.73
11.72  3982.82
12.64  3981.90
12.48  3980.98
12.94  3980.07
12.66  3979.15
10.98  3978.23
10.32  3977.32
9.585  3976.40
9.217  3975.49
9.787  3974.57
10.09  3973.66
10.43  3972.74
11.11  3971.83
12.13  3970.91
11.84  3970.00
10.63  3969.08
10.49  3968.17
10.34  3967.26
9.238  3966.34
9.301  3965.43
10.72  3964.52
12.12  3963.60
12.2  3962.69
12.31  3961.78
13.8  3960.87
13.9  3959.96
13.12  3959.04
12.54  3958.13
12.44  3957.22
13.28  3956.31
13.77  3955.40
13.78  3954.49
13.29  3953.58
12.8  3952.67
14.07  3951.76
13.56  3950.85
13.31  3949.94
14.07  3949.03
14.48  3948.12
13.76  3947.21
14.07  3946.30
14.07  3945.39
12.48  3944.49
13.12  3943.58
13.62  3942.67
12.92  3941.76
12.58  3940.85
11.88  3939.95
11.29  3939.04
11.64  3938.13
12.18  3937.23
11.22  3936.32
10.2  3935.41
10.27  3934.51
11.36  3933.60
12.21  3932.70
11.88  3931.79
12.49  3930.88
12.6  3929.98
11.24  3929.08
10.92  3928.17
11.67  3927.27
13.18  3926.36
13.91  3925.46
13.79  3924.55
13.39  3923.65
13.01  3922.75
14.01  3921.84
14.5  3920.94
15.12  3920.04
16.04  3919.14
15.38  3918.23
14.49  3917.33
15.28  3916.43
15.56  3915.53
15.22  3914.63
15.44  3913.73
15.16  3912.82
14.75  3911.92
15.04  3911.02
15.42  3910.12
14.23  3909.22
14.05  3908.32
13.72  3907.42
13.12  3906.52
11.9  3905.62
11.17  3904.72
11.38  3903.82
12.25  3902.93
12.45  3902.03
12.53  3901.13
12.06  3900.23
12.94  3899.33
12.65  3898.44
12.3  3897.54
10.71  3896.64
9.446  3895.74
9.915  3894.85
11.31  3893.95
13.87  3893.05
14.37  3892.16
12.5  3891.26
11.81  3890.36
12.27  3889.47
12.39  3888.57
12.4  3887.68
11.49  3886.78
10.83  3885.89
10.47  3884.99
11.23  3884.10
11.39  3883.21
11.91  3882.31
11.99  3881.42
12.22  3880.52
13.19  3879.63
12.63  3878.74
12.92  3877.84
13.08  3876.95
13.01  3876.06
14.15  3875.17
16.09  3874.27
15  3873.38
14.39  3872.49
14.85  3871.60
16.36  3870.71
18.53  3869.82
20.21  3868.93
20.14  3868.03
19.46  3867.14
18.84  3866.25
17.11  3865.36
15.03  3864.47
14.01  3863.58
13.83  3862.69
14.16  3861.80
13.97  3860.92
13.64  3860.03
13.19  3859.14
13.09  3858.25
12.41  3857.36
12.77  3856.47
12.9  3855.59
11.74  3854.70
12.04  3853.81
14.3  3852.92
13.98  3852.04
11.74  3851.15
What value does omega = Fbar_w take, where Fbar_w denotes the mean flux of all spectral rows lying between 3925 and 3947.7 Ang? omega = 12.3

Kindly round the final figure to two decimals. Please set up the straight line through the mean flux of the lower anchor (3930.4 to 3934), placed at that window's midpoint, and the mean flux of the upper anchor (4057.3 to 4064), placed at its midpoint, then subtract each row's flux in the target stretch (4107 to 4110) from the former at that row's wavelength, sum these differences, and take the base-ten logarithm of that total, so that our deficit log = 0.86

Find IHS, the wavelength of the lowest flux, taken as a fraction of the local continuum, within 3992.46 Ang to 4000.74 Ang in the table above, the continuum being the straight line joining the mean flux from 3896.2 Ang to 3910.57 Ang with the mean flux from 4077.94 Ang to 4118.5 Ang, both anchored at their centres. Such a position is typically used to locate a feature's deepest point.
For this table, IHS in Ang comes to 3995.68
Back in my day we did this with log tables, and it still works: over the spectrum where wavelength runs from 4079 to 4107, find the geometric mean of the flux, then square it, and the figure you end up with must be 178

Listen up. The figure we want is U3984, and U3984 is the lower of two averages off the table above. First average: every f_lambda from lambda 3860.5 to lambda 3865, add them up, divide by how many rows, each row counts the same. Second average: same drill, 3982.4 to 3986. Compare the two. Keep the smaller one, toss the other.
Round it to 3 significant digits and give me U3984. 12.7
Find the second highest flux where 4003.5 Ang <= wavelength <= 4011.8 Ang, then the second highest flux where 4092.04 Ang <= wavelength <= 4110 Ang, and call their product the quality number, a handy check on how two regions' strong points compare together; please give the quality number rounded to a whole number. 209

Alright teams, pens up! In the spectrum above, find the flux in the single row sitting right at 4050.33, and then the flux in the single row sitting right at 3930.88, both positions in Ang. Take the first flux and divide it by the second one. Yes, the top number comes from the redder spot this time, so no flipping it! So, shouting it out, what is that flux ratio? 1.2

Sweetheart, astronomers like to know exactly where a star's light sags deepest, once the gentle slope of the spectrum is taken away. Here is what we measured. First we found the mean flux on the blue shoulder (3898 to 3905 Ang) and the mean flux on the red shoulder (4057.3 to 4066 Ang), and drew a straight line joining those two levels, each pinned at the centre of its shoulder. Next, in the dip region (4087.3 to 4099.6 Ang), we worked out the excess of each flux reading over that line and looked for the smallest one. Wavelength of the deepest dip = 4098.17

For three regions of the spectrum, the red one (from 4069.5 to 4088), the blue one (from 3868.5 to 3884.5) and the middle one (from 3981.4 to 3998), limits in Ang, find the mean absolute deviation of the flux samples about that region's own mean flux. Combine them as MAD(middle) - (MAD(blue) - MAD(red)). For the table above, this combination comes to -0.1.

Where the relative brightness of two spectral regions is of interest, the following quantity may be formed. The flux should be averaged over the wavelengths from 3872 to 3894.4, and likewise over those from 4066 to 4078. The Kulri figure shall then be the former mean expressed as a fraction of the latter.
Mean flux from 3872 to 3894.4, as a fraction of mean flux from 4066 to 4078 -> 0.9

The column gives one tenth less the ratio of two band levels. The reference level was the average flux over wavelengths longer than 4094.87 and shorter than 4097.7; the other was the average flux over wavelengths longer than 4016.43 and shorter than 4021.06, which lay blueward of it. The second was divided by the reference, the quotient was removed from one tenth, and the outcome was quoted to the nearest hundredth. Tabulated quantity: -1.00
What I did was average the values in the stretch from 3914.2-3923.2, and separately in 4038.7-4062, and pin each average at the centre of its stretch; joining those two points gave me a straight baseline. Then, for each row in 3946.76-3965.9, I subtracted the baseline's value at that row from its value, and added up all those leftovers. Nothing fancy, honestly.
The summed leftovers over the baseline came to -37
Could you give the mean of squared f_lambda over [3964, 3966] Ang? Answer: 101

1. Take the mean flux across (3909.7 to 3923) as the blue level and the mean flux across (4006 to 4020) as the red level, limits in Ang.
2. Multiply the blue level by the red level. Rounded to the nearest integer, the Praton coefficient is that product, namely 203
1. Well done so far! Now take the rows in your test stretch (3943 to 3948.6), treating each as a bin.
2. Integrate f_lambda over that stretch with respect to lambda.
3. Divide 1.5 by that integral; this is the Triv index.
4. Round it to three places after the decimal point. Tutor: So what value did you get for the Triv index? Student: 0.020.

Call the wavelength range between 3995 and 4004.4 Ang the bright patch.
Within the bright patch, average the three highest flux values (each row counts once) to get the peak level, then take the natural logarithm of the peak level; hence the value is 2.72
